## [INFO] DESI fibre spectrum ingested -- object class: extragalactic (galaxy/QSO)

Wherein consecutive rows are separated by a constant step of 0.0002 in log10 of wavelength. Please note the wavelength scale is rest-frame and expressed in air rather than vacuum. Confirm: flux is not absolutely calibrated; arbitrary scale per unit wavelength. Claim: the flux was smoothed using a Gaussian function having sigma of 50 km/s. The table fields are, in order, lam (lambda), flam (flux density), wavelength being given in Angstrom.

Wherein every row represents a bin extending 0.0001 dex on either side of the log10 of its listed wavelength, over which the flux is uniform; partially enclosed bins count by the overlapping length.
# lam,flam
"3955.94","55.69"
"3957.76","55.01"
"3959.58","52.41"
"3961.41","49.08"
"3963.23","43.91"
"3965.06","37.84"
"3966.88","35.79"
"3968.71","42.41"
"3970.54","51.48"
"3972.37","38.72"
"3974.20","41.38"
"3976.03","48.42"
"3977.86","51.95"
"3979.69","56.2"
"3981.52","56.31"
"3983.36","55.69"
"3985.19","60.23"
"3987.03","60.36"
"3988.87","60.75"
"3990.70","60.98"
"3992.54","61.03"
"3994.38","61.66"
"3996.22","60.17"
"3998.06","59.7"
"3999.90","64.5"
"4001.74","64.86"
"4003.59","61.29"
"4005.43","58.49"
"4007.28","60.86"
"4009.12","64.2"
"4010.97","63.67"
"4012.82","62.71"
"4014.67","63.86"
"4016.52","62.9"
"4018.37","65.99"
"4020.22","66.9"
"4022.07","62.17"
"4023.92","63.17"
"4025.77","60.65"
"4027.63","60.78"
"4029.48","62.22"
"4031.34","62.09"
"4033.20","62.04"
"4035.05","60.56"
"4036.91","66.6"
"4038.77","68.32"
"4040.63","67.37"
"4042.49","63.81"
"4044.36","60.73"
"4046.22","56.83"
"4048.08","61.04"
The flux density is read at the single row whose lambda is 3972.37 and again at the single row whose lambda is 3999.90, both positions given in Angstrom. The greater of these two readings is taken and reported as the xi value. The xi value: 64.5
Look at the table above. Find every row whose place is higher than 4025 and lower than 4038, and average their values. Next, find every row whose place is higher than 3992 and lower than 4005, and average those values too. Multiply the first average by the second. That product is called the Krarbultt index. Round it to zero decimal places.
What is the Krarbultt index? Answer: 3845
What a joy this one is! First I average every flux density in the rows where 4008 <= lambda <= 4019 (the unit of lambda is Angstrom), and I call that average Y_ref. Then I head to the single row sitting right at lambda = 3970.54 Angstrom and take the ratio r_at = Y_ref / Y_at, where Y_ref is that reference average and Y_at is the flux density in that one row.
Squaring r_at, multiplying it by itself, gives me 1.5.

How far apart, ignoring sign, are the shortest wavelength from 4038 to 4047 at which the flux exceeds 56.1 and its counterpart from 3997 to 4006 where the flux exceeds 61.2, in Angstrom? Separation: 38.9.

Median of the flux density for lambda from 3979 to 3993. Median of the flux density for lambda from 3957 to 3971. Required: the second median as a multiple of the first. 0.77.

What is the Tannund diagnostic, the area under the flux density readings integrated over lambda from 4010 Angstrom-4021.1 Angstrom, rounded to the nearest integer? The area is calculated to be 714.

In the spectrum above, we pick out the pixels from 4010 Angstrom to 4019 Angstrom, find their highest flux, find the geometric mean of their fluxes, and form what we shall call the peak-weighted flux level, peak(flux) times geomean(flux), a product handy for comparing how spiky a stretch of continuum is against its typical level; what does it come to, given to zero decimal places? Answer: 4211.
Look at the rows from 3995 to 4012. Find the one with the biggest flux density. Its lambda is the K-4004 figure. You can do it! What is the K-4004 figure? 4001.74 Angstrom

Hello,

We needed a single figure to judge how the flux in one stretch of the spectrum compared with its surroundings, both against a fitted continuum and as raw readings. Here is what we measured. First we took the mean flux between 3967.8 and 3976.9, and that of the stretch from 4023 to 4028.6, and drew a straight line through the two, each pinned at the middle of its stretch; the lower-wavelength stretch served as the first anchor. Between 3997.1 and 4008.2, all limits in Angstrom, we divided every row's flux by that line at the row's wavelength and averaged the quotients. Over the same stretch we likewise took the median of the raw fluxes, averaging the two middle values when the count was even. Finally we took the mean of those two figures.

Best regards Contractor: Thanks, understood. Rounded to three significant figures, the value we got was 31.1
